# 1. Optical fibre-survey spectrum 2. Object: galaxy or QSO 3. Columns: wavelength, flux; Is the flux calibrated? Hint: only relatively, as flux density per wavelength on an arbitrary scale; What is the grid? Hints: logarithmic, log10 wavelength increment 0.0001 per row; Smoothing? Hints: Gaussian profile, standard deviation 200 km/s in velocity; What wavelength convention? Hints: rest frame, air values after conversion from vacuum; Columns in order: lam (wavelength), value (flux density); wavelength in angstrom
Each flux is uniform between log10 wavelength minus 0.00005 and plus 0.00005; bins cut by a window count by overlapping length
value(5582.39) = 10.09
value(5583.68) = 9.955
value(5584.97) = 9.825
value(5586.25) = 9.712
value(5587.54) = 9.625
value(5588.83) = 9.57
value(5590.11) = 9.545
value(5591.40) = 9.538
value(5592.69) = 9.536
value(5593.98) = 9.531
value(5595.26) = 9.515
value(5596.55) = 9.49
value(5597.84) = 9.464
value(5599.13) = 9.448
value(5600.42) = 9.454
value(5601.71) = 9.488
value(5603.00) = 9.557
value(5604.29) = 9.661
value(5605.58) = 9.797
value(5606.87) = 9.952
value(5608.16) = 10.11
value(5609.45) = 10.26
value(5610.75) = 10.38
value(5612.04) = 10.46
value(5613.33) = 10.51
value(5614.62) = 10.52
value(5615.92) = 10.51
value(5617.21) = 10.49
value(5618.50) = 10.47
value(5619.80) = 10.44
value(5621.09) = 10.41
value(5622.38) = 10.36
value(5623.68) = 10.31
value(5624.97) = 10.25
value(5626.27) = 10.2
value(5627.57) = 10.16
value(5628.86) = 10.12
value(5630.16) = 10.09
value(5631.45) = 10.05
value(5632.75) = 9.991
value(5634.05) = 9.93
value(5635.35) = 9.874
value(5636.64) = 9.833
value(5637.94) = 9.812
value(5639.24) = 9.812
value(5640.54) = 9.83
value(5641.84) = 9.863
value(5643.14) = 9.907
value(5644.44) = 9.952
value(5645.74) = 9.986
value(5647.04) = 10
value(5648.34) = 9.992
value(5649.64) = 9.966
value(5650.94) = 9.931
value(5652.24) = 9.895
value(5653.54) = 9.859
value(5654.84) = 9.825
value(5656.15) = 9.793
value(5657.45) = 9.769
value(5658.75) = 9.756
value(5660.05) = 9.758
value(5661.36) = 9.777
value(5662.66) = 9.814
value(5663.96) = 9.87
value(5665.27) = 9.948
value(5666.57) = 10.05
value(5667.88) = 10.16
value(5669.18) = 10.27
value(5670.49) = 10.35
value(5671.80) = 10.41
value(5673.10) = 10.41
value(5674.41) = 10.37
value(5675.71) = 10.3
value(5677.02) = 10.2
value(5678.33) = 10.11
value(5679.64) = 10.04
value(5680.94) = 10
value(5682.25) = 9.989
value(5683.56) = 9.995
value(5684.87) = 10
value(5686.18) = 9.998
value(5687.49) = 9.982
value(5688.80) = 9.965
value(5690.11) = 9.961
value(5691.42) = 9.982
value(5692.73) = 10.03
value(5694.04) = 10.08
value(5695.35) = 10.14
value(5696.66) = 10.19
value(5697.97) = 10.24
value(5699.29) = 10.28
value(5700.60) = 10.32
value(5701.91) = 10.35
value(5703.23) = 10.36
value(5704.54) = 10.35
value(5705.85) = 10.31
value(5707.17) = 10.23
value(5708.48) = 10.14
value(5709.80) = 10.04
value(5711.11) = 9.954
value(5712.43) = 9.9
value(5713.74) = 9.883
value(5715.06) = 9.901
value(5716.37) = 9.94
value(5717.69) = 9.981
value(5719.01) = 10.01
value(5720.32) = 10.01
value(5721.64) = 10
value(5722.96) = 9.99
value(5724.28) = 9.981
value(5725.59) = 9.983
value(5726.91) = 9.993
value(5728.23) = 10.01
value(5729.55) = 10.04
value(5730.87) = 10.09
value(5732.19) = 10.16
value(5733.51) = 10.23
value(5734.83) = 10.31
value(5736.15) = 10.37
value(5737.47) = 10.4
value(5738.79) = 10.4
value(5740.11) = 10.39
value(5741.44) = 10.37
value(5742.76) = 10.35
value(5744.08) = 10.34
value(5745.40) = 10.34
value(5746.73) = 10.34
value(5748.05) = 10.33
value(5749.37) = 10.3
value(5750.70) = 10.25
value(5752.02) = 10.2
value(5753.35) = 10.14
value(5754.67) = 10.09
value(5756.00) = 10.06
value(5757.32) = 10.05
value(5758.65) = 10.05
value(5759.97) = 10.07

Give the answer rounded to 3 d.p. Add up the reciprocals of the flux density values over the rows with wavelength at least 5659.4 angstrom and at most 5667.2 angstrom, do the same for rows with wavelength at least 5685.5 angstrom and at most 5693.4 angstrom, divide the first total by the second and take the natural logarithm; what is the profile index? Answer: 0.012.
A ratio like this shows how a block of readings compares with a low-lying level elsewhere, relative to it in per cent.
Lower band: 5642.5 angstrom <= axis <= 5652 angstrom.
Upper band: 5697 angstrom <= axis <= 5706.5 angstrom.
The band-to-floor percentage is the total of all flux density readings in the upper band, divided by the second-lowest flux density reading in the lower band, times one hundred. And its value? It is 727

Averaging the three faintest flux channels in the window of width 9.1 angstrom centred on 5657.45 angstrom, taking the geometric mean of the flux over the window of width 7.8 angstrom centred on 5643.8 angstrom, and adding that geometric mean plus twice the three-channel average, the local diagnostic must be 29.4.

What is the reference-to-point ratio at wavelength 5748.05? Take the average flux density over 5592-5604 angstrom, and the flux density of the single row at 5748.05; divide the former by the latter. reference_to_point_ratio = 0.92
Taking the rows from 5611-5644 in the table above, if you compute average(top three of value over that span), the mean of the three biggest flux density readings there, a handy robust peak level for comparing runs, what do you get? 10.5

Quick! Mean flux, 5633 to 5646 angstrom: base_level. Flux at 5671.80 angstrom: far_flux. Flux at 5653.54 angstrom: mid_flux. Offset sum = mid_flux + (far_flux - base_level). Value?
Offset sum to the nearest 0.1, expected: 10.4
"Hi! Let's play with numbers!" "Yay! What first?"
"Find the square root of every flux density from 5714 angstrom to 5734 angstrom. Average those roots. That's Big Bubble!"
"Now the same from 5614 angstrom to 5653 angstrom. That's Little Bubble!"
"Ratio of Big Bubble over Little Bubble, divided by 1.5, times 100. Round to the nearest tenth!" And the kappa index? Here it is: 66.4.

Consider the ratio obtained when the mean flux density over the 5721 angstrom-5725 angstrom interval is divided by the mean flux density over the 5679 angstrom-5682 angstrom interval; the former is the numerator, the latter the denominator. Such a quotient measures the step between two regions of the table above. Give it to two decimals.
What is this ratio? 1.00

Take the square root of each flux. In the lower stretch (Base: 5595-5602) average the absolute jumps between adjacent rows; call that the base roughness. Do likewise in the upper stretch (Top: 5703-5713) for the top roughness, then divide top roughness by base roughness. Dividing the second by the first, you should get 3.0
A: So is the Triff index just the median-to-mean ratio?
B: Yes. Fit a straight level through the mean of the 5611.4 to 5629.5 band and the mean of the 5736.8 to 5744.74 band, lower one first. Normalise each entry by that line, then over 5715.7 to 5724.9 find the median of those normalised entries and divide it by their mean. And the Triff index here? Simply 1.00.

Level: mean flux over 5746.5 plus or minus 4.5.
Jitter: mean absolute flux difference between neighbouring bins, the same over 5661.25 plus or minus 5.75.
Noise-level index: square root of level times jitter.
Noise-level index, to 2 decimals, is 0.65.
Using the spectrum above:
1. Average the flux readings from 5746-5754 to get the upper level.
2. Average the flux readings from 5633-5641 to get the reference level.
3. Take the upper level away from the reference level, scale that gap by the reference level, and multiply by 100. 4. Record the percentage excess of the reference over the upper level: -4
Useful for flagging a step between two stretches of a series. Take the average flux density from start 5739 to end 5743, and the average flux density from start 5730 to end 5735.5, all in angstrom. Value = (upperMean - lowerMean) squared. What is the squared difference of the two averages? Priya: 0.030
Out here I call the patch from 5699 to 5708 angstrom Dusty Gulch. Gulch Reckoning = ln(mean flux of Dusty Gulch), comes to 2.33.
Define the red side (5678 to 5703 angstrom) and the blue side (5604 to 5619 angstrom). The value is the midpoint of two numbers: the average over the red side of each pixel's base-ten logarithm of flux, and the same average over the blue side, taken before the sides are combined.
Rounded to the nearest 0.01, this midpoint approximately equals 1.01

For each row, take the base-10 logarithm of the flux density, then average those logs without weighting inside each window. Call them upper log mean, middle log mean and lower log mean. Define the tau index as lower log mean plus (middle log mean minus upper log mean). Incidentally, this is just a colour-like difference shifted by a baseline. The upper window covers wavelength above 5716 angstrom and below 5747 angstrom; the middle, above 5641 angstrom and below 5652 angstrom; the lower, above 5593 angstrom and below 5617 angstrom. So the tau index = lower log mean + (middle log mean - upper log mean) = 0.986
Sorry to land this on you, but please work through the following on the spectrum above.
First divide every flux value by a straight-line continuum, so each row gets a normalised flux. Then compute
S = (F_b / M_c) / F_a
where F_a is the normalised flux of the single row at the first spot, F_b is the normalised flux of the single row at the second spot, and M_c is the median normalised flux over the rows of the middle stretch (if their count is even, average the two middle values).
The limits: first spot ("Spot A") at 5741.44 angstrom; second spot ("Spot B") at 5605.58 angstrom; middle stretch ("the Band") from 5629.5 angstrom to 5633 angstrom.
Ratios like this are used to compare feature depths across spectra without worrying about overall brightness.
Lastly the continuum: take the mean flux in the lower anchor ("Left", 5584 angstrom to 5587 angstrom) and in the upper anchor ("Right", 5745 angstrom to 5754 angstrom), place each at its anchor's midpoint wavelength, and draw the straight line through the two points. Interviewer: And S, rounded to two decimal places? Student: 0.97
